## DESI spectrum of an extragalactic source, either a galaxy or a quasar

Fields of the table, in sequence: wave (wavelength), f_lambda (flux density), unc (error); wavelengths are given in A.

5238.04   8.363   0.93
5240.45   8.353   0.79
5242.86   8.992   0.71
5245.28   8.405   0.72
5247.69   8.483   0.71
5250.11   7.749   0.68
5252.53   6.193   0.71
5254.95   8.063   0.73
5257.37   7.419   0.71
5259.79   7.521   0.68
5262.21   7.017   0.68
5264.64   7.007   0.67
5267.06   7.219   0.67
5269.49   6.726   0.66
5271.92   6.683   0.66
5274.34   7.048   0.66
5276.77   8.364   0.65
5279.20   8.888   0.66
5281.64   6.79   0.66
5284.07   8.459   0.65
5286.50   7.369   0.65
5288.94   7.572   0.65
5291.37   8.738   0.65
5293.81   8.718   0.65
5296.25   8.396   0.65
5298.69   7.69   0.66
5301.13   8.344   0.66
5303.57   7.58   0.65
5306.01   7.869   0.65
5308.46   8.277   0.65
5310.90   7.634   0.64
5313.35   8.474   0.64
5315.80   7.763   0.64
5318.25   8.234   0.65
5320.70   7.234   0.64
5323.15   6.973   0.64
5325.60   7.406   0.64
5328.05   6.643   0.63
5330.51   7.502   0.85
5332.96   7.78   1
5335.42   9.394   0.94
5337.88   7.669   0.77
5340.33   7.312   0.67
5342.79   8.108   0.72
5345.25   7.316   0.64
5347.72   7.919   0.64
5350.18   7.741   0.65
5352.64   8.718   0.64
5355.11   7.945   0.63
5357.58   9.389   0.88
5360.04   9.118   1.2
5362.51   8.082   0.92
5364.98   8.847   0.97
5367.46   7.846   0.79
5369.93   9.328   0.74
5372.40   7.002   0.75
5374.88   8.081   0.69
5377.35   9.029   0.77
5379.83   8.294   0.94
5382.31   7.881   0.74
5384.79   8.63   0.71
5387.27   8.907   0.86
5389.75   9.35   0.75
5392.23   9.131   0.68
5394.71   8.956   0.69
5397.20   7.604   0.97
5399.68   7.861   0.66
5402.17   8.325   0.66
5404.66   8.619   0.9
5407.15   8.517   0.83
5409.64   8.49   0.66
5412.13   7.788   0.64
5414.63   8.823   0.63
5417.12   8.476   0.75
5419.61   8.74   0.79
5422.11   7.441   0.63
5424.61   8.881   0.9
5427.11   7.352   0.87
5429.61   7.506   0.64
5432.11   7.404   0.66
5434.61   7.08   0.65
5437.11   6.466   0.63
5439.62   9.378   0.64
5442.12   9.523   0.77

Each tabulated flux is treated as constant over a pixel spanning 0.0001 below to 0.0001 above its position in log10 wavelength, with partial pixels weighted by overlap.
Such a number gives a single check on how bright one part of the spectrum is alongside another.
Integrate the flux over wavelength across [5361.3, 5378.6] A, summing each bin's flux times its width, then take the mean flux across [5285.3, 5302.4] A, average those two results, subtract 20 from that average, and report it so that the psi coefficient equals 56.0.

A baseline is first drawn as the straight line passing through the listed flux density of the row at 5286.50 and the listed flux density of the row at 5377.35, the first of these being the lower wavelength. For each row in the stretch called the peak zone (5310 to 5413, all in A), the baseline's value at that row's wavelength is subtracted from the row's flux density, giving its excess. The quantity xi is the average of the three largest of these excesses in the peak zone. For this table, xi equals 0.8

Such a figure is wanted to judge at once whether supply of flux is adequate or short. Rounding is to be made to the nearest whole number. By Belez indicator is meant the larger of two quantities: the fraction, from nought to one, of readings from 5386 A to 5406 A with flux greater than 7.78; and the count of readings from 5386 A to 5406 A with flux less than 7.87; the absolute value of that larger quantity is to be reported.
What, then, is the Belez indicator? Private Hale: 2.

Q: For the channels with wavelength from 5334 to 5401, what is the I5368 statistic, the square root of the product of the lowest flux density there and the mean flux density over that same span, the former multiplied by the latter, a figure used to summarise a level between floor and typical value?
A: 7.65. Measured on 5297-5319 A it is 7.78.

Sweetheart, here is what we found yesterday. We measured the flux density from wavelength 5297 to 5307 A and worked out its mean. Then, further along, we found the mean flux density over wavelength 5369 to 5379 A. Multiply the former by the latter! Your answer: 65.8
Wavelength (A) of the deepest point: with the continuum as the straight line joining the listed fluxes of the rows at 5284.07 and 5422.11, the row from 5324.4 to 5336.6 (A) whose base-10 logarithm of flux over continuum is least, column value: 5328.05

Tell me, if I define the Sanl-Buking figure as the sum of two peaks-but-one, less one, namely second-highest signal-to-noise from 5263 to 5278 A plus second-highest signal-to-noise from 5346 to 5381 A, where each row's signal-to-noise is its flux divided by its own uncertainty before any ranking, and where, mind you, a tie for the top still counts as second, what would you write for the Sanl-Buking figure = 22.4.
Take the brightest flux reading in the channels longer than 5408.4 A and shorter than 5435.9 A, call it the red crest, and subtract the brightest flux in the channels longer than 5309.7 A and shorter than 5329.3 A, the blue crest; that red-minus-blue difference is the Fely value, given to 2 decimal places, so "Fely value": 0.41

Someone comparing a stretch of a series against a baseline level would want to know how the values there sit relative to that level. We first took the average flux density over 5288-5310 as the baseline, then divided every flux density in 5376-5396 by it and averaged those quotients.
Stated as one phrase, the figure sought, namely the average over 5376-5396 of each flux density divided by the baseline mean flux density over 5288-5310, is 1.08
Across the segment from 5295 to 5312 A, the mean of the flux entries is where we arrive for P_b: 8.0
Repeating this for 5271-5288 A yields 7.7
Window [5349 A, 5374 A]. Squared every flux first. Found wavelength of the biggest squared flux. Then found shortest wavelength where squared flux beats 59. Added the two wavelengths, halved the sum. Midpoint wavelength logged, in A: 5353.9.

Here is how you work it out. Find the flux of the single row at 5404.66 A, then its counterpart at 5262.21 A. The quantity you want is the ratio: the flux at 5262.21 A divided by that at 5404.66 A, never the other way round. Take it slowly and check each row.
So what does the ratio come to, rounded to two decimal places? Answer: 0.81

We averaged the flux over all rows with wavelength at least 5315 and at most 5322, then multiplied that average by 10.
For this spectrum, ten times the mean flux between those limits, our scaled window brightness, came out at 77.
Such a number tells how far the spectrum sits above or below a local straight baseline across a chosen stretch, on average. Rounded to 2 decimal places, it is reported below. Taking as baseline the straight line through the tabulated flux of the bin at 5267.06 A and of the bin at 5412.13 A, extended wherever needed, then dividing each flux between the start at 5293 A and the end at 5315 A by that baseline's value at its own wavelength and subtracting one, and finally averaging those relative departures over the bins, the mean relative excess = 0.10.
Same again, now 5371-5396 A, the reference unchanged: 0.11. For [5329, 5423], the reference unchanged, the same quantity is 0.09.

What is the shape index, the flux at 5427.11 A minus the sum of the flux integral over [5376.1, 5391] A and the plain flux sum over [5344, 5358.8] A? -171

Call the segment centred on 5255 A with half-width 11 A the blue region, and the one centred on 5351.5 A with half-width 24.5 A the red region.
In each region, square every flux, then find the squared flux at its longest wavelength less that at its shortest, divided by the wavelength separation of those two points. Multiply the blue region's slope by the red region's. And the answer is -0.50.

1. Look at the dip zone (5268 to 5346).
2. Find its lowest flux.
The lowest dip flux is 6.643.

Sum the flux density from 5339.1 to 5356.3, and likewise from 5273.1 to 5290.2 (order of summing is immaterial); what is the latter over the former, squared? 0.98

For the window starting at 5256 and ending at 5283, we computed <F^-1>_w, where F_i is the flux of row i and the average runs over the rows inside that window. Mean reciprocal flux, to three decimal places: 0.137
